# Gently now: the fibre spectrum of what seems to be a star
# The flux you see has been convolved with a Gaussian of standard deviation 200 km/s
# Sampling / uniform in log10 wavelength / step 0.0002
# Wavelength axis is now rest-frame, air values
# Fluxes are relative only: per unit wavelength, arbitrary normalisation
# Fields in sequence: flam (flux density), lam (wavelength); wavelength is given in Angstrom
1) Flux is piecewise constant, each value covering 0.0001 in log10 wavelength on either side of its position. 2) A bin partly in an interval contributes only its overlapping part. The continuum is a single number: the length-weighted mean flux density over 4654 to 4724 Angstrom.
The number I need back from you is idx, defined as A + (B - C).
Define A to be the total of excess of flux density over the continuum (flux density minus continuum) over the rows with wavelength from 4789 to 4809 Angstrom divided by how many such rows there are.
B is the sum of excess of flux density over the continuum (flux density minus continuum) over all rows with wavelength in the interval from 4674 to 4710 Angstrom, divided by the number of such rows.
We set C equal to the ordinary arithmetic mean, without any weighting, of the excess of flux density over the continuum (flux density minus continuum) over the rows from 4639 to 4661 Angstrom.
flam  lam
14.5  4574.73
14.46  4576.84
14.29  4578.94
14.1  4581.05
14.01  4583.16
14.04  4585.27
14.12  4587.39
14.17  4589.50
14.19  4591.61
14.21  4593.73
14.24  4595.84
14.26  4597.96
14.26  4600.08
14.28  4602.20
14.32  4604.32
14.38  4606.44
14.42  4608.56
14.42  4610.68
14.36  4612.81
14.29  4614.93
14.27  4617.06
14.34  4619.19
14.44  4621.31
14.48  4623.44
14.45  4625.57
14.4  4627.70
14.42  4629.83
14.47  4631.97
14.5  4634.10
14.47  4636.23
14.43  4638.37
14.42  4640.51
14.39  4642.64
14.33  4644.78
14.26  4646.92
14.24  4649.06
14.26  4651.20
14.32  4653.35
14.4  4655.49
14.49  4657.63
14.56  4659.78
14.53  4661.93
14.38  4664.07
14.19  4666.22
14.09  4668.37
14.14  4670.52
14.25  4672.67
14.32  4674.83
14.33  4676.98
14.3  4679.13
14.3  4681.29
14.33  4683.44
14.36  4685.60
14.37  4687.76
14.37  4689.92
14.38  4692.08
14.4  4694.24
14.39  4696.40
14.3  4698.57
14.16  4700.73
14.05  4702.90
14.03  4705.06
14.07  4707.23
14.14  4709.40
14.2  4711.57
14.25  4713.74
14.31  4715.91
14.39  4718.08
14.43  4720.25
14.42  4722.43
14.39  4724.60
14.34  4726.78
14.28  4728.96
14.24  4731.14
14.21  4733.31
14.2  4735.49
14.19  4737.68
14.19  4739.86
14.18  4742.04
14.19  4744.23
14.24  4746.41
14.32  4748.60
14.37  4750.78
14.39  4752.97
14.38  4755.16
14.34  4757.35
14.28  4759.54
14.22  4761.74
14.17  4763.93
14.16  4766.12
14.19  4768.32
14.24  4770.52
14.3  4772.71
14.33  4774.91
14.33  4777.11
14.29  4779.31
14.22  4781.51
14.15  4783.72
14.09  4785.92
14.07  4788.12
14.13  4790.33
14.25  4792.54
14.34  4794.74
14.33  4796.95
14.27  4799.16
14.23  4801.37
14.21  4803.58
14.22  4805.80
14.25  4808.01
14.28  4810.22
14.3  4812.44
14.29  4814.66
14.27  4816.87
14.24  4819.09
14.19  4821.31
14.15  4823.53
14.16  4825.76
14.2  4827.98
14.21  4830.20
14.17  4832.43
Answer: -0.15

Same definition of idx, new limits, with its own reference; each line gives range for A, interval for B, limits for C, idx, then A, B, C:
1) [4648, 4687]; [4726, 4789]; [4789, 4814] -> 0.01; 0.019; -0.058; -0.05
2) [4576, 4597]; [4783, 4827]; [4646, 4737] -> -0.19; -0.120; -0.082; -0.01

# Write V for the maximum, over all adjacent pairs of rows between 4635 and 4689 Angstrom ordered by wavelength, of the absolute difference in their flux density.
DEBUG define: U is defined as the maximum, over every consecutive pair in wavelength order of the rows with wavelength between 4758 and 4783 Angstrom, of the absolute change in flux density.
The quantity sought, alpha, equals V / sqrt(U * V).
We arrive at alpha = 1.6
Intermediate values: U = 0.07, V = 0.190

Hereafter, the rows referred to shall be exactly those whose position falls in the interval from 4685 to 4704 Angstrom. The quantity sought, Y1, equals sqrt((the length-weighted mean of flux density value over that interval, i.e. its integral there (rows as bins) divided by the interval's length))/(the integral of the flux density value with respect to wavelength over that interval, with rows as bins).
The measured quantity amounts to 0.0139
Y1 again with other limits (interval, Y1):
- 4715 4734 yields 0.0139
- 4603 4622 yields 0.0139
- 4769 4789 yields 0.0133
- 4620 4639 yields 0.0138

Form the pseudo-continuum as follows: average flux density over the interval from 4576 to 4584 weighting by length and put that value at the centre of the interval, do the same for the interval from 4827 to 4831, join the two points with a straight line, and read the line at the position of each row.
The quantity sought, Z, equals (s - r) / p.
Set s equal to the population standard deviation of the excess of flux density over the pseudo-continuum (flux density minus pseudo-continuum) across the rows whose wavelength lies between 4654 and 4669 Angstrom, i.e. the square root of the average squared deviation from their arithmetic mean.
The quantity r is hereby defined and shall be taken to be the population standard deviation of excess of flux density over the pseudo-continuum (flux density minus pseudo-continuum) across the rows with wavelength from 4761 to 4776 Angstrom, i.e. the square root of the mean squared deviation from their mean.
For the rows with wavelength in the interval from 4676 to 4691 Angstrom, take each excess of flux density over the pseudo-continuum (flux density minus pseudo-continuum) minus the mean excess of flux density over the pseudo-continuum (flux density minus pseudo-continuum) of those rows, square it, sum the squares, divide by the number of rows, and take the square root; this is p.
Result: 3.7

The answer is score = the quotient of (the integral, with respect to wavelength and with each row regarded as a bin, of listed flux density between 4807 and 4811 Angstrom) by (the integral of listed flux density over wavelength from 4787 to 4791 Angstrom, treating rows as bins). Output 1.0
